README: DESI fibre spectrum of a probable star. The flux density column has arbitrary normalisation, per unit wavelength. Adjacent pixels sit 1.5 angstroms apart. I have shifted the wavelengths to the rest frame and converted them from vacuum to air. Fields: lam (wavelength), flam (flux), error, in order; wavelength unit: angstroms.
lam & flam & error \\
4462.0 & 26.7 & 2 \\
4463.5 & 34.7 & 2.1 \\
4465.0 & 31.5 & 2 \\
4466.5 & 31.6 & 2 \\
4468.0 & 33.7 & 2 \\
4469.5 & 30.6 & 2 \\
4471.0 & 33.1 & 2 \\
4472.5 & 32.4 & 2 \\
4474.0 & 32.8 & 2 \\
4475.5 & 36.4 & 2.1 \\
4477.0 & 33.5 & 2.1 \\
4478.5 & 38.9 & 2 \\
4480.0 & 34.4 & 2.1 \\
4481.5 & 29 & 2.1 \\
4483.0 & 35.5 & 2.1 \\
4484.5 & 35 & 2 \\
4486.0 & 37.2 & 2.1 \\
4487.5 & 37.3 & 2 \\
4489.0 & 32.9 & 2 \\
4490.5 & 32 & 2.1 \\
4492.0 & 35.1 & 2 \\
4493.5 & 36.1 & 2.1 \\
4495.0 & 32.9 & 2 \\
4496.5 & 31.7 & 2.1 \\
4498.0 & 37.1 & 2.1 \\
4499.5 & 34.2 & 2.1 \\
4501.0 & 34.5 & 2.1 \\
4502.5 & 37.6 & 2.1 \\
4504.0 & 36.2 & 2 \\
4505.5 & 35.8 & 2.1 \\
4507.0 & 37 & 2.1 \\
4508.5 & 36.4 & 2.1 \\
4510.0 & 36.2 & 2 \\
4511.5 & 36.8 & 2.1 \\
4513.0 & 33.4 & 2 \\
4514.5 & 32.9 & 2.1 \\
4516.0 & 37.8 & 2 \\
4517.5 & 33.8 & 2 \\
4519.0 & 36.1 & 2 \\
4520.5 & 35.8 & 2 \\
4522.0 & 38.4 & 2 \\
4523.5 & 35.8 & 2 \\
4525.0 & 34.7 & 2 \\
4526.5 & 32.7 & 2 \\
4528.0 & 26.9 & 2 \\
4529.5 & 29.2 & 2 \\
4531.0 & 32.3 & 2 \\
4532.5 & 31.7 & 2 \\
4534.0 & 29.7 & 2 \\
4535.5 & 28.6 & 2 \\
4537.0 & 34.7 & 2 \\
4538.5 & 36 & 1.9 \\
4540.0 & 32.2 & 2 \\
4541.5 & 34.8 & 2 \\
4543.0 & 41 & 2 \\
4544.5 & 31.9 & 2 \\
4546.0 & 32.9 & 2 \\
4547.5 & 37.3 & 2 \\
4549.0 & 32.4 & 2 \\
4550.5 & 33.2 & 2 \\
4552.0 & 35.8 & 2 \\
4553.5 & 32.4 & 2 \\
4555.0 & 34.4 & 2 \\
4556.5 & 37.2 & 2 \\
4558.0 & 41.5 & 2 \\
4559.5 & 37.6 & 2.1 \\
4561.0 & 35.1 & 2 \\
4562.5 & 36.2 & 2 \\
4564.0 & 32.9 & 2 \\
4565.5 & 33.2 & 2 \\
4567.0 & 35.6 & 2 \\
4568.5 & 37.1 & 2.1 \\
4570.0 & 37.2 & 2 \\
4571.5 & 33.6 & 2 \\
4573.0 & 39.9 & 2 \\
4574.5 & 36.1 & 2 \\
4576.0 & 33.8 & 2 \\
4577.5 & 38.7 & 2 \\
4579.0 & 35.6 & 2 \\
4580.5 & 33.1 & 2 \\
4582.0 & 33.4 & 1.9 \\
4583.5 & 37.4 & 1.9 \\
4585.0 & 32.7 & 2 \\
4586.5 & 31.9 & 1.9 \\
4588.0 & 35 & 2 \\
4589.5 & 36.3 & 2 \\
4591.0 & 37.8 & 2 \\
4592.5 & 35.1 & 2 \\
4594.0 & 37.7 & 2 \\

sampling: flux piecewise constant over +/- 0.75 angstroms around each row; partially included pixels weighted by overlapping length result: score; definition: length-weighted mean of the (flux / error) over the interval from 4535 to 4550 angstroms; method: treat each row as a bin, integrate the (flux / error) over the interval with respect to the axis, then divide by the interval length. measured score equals 17.2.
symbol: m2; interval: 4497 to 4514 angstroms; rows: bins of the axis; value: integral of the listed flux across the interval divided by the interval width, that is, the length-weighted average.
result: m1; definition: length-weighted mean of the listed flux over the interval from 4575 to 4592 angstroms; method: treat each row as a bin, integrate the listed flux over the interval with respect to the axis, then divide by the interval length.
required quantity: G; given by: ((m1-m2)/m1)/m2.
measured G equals -0.0006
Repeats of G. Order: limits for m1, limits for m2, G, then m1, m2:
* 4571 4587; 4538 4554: 0.0005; 35.2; 34.5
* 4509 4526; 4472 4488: 0.0007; 35.6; 34.8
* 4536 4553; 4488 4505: 0.0000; 34.6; 34.6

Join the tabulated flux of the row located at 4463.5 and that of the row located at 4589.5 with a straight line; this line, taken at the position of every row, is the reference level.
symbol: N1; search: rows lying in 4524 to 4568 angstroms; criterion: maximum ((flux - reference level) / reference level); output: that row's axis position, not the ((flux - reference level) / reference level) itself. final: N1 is 4558.0 angstroms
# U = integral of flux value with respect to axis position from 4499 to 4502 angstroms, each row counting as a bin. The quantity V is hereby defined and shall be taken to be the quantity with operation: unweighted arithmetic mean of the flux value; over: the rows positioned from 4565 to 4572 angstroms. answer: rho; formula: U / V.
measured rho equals 3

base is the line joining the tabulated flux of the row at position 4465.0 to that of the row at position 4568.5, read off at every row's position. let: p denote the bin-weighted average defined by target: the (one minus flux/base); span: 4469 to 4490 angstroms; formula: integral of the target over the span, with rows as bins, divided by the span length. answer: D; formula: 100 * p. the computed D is -6.0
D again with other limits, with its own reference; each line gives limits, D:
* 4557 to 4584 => 3.2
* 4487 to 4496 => -3.9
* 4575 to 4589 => 8.3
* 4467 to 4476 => -3.7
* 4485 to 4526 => -5.0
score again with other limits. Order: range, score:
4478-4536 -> 16.8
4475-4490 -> 17.0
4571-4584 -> 18.1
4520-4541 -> 16.4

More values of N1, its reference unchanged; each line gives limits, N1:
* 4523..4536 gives 4523.5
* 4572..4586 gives 4573.0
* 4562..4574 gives 4573.0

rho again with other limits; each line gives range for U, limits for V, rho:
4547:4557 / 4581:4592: 10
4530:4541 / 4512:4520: 10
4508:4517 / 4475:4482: 9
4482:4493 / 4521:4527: 11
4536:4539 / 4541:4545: 3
